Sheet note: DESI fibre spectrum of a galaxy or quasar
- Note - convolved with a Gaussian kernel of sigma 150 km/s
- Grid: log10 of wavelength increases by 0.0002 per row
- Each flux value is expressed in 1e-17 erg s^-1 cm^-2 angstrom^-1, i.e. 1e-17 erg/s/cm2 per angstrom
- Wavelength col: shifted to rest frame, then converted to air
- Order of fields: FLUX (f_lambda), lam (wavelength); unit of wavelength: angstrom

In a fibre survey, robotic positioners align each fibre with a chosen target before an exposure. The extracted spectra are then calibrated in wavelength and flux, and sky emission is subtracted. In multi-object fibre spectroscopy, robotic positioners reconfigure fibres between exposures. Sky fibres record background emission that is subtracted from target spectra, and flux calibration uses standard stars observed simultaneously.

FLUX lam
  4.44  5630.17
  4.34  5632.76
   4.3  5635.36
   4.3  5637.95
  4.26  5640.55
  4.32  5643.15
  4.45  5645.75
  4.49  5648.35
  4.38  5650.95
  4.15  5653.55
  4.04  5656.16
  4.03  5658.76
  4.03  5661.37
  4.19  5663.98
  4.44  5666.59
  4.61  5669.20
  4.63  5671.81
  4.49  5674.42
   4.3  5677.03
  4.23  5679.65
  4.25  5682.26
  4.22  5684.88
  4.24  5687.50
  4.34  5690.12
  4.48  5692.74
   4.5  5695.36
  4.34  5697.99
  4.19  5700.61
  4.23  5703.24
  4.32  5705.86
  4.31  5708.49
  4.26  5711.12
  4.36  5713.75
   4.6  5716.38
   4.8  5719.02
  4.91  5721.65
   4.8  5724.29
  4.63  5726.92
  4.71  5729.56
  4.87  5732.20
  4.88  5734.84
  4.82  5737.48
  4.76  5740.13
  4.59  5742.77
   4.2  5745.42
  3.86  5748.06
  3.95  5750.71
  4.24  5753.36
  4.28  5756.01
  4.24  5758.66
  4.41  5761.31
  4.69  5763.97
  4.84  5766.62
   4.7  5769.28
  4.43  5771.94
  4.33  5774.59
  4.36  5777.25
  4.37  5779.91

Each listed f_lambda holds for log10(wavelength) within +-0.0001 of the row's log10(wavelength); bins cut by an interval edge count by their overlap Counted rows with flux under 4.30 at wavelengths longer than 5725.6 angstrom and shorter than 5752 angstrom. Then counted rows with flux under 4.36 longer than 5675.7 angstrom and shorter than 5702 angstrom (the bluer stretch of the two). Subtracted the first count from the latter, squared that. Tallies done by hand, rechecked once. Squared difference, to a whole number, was 25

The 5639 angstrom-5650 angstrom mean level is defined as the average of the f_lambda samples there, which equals 4.38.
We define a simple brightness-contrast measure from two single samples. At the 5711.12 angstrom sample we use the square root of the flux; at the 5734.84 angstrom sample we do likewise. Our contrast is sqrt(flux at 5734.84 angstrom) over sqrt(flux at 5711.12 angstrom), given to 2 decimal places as 1.07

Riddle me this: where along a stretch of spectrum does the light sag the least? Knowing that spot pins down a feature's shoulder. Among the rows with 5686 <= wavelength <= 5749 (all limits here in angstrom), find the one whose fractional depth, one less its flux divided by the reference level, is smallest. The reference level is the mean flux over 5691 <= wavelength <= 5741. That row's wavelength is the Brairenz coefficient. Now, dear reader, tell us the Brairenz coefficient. 5721.65 angstrom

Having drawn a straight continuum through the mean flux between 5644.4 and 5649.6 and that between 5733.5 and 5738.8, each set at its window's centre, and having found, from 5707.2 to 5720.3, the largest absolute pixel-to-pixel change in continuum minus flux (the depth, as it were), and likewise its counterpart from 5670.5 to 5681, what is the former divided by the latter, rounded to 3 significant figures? 1.14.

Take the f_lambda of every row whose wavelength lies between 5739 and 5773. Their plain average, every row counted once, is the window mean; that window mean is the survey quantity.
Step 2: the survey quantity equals 4.40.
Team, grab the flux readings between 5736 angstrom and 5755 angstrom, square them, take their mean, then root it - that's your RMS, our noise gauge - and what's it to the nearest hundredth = 4.36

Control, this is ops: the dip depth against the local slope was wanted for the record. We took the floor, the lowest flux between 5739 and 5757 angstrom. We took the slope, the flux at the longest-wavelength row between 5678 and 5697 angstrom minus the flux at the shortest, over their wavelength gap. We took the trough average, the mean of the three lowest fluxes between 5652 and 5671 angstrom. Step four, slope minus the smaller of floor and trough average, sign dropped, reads 3.84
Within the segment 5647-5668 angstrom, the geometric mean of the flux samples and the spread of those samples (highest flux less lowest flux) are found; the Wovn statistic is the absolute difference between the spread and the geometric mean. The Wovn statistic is 3.8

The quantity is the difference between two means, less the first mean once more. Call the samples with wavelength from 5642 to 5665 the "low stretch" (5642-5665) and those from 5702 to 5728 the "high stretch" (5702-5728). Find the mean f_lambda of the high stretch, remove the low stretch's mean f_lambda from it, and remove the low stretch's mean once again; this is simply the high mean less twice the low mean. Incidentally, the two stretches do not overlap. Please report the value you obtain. -3.94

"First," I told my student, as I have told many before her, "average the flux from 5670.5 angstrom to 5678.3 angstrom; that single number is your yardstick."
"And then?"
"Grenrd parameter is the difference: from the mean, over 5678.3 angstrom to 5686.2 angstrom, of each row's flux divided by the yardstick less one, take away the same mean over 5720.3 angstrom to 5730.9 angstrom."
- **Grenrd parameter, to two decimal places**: -0.12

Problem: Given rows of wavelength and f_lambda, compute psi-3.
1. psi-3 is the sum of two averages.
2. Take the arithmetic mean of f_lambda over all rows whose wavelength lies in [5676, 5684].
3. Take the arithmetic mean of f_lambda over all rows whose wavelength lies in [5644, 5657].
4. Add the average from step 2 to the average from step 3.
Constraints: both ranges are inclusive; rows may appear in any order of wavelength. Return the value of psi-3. 8.6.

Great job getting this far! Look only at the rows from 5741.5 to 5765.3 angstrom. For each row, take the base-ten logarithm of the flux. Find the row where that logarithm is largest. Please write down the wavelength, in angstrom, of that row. 5763.97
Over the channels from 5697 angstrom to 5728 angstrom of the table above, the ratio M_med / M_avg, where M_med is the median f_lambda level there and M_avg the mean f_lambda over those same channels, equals 0.971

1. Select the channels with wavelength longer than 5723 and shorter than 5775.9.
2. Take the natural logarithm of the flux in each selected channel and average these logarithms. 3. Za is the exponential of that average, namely 4.50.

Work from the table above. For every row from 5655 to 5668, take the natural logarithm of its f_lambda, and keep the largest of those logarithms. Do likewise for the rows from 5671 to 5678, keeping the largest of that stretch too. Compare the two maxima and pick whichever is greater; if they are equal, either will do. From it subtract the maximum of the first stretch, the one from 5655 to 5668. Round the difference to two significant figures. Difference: 0.042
